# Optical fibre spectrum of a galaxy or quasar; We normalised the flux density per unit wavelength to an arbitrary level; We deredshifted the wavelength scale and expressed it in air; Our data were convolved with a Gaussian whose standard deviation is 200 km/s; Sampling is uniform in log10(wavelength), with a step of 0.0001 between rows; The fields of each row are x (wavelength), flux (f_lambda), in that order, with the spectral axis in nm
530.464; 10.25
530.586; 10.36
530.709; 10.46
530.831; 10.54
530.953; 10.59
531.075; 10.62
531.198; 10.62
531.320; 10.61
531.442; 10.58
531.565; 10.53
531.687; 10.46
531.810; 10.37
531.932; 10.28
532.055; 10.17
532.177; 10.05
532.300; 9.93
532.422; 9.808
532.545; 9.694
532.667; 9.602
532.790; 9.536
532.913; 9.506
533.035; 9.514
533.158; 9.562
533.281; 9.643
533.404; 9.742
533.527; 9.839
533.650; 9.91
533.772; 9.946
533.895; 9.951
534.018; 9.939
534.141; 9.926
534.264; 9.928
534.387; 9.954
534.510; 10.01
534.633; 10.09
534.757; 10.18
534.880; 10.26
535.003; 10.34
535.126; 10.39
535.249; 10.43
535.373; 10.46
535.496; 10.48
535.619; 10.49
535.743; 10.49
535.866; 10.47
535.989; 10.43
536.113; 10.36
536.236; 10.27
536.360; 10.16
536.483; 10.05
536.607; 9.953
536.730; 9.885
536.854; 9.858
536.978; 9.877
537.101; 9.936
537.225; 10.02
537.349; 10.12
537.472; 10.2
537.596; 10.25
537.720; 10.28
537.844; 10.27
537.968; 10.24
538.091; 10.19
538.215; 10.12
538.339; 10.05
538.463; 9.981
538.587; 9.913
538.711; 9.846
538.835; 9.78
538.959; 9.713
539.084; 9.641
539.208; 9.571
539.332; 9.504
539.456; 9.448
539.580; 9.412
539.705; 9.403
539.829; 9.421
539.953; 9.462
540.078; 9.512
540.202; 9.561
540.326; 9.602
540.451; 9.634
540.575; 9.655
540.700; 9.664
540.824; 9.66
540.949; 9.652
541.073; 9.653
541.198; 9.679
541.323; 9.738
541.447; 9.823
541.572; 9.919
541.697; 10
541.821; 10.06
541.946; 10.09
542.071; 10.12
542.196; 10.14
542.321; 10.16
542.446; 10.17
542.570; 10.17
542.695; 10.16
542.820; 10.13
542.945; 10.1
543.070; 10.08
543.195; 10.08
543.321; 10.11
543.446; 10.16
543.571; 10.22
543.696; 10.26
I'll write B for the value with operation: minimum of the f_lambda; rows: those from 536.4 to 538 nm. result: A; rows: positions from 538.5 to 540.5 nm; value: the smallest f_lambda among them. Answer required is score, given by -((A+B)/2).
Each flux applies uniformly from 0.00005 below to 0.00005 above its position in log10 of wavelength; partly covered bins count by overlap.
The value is -9.63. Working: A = 9.403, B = 9.858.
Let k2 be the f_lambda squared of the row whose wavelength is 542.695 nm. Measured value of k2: 103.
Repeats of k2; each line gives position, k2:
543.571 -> 104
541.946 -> 102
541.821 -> 101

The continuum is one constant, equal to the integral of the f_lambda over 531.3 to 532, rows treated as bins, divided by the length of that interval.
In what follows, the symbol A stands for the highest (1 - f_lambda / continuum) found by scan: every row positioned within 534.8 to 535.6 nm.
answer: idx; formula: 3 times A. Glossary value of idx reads 0.06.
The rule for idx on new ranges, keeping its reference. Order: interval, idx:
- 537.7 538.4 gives 0.12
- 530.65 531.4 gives 0.00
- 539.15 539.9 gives 0.30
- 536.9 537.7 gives 0.17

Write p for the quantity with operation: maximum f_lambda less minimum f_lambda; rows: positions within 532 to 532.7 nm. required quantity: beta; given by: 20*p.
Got 11.4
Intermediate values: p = 0.57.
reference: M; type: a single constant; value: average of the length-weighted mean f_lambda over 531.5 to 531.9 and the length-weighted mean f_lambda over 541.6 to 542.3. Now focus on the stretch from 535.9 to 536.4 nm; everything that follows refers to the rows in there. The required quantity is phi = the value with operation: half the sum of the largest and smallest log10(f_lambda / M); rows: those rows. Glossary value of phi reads 0.002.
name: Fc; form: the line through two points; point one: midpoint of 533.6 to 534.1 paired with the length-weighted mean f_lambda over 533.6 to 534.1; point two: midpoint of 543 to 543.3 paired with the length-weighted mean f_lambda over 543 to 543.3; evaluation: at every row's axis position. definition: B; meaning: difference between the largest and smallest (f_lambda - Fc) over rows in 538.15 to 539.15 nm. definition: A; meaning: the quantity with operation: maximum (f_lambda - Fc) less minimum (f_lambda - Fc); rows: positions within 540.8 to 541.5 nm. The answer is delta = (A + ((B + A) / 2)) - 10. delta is -9.51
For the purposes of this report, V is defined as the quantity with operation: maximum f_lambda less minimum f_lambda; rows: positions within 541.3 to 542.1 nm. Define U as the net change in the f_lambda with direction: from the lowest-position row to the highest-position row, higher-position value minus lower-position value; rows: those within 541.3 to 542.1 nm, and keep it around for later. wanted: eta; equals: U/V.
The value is 1.0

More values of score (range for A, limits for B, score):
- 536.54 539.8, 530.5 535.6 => -9.45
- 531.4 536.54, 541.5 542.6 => -9.71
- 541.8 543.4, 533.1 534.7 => -9.81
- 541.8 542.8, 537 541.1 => -9.73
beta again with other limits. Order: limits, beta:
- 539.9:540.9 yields 4.0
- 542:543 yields 1.4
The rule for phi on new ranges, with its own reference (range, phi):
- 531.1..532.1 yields 0.006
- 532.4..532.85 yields -0.025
